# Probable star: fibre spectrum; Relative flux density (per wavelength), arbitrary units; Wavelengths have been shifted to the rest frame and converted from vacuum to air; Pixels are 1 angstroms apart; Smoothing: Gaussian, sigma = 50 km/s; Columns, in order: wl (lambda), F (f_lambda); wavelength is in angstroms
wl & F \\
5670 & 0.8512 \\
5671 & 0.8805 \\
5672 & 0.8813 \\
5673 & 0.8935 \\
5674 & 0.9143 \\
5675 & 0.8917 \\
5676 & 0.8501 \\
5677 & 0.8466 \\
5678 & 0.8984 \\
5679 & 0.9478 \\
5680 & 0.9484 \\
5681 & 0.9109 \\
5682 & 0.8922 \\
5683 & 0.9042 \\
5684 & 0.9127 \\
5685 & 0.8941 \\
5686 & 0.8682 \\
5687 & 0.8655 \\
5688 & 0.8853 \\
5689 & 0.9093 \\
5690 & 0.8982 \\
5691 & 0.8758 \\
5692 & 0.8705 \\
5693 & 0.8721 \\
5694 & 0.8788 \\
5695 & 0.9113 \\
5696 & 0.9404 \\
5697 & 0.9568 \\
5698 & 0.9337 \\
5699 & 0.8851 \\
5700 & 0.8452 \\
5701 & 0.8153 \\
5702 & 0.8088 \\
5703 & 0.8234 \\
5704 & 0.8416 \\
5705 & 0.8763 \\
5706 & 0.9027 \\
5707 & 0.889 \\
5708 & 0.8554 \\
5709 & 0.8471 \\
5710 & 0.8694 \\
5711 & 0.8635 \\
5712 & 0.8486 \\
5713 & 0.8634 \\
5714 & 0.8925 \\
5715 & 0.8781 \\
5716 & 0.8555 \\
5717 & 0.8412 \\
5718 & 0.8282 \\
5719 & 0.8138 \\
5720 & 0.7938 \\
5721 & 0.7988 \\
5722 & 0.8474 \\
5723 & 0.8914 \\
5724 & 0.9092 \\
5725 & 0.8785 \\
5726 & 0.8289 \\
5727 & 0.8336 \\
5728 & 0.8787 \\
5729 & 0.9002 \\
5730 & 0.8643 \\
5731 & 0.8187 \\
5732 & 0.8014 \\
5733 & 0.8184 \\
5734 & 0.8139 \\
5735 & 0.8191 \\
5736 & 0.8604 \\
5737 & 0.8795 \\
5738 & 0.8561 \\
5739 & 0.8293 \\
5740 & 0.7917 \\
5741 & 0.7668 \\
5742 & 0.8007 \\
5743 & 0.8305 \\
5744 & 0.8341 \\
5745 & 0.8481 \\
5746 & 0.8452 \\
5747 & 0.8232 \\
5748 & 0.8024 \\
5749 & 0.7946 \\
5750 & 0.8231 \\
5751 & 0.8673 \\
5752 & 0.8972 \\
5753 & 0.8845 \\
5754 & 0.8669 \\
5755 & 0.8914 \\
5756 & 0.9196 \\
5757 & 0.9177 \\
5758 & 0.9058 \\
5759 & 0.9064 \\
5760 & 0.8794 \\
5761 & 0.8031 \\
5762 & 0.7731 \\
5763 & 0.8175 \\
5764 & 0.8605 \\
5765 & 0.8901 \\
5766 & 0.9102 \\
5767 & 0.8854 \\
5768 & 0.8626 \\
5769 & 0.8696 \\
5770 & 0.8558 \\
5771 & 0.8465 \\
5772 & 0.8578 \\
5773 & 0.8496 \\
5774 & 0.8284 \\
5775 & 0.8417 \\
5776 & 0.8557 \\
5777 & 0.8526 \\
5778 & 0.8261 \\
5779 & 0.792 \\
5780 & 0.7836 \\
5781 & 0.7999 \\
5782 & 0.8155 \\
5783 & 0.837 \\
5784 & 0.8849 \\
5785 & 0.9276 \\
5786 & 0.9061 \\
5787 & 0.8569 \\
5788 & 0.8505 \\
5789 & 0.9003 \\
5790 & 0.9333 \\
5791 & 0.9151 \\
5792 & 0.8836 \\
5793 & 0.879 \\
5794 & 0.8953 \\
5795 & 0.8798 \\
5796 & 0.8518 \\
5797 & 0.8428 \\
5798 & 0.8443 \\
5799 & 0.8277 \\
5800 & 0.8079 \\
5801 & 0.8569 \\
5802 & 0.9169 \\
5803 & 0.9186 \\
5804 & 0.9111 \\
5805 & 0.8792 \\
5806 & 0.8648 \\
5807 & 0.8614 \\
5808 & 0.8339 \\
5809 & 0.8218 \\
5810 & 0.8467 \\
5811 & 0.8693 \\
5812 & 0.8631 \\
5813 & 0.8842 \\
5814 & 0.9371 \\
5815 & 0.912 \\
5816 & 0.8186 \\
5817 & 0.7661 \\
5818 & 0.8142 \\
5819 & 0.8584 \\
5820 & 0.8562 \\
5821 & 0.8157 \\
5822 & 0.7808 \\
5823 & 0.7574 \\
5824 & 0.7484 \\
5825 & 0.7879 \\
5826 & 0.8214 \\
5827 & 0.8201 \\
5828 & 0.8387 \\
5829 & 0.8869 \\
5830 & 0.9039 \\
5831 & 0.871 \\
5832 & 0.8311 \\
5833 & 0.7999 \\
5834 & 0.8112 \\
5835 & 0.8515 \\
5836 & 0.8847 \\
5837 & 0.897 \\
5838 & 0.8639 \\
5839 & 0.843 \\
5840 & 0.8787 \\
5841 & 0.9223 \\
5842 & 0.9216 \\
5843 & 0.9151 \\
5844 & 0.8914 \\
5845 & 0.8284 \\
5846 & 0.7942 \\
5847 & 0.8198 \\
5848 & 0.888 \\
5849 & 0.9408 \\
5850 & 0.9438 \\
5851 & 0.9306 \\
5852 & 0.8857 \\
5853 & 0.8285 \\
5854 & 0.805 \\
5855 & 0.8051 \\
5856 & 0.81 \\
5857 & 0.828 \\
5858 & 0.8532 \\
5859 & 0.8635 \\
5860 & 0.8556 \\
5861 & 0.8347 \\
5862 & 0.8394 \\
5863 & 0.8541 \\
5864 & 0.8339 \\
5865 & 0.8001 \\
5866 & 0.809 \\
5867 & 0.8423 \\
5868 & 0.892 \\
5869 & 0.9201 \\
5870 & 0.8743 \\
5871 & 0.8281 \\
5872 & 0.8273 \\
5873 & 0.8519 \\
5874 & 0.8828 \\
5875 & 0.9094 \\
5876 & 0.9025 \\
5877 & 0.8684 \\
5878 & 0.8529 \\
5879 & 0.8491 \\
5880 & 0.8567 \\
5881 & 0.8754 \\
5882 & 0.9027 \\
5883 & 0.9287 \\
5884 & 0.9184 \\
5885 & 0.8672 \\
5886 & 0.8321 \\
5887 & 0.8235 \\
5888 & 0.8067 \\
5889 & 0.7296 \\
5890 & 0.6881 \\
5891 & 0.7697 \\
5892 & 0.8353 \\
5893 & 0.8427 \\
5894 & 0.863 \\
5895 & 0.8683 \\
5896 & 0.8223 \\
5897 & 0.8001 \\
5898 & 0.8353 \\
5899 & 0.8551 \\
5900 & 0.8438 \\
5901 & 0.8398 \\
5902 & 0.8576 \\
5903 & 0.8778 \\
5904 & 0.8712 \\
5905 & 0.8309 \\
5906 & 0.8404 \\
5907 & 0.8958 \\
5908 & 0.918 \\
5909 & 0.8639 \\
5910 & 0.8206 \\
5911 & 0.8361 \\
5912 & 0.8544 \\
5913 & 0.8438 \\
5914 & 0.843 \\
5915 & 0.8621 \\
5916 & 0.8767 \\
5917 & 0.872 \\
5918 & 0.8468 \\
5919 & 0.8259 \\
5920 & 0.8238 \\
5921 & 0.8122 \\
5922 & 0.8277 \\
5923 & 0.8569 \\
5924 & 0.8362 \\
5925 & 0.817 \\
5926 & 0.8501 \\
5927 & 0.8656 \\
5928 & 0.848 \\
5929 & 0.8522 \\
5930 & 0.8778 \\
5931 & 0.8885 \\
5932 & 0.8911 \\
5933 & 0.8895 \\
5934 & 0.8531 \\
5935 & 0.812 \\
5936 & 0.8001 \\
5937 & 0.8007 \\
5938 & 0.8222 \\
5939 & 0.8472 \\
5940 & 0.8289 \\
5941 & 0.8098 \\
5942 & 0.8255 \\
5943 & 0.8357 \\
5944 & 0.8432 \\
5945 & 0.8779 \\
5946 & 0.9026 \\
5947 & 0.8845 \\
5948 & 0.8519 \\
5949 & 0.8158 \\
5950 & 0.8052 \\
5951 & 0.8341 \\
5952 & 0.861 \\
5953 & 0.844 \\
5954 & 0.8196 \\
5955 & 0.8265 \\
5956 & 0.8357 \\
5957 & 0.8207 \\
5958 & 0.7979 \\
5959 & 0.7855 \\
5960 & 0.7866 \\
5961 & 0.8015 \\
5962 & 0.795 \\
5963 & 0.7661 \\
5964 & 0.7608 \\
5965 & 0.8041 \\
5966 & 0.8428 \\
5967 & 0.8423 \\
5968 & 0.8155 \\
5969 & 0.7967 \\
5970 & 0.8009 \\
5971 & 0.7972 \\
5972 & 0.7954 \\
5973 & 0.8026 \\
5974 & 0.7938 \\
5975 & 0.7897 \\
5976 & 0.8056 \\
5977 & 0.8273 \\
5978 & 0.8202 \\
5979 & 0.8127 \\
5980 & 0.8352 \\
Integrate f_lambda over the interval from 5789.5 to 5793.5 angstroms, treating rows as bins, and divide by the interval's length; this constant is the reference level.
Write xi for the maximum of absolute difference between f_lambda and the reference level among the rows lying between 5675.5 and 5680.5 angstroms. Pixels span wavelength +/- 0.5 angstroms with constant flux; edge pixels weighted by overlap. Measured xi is 0.06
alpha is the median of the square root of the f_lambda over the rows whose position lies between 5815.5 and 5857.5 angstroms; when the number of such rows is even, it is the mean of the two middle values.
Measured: 0.914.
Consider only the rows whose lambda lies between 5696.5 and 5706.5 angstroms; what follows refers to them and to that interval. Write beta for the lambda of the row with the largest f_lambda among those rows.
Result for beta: 5697 angstroms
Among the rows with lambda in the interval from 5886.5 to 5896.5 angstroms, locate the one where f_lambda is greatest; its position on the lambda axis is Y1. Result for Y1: 5895 angstroms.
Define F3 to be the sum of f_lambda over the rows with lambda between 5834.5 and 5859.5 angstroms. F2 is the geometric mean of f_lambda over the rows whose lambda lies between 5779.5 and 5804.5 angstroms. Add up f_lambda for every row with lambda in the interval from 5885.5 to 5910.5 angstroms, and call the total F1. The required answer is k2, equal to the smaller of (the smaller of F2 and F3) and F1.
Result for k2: 0.868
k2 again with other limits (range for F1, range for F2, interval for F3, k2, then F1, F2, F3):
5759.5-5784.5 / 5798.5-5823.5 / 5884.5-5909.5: 0.850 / 21.1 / 0.850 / 20.9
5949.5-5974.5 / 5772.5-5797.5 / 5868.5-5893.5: 0.859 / 20.2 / 0.859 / 21.2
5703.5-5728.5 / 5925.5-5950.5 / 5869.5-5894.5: 0.847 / 21.4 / 0.847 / 21.2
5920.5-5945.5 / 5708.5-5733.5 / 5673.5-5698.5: 0.850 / 21.1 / 0.850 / 22.5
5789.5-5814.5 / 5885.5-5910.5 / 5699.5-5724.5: 0.832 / 21.8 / 0.832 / 21.3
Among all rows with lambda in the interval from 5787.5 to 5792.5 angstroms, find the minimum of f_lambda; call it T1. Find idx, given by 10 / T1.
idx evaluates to 11.8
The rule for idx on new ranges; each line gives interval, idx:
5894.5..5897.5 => 12.5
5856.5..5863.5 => 12.1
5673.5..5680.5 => 11.8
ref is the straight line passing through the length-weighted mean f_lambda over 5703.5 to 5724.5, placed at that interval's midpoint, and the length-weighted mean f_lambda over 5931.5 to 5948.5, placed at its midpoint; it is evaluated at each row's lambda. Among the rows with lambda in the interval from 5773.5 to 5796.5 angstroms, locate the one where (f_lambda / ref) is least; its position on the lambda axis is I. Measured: 5780 angstroms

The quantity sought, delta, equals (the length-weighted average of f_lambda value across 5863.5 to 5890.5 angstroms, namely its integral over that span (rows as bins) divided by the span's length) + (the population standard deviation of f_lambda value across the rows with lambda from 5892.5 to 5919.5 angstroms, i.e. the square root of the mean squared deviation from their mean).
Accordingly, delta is 0.88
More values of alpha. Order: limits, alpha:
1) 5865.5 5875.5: 0.929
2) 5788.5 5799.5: 0.938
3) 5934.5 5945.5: 0.909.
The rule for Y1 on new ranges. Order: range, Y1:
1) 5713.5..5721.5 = 5714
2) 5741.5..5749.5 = 5745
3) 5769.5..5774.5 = 5772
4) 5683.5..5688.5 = 5684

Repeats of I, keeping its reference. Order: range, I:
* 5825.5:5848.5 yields 5846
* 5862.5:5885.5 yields 5865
